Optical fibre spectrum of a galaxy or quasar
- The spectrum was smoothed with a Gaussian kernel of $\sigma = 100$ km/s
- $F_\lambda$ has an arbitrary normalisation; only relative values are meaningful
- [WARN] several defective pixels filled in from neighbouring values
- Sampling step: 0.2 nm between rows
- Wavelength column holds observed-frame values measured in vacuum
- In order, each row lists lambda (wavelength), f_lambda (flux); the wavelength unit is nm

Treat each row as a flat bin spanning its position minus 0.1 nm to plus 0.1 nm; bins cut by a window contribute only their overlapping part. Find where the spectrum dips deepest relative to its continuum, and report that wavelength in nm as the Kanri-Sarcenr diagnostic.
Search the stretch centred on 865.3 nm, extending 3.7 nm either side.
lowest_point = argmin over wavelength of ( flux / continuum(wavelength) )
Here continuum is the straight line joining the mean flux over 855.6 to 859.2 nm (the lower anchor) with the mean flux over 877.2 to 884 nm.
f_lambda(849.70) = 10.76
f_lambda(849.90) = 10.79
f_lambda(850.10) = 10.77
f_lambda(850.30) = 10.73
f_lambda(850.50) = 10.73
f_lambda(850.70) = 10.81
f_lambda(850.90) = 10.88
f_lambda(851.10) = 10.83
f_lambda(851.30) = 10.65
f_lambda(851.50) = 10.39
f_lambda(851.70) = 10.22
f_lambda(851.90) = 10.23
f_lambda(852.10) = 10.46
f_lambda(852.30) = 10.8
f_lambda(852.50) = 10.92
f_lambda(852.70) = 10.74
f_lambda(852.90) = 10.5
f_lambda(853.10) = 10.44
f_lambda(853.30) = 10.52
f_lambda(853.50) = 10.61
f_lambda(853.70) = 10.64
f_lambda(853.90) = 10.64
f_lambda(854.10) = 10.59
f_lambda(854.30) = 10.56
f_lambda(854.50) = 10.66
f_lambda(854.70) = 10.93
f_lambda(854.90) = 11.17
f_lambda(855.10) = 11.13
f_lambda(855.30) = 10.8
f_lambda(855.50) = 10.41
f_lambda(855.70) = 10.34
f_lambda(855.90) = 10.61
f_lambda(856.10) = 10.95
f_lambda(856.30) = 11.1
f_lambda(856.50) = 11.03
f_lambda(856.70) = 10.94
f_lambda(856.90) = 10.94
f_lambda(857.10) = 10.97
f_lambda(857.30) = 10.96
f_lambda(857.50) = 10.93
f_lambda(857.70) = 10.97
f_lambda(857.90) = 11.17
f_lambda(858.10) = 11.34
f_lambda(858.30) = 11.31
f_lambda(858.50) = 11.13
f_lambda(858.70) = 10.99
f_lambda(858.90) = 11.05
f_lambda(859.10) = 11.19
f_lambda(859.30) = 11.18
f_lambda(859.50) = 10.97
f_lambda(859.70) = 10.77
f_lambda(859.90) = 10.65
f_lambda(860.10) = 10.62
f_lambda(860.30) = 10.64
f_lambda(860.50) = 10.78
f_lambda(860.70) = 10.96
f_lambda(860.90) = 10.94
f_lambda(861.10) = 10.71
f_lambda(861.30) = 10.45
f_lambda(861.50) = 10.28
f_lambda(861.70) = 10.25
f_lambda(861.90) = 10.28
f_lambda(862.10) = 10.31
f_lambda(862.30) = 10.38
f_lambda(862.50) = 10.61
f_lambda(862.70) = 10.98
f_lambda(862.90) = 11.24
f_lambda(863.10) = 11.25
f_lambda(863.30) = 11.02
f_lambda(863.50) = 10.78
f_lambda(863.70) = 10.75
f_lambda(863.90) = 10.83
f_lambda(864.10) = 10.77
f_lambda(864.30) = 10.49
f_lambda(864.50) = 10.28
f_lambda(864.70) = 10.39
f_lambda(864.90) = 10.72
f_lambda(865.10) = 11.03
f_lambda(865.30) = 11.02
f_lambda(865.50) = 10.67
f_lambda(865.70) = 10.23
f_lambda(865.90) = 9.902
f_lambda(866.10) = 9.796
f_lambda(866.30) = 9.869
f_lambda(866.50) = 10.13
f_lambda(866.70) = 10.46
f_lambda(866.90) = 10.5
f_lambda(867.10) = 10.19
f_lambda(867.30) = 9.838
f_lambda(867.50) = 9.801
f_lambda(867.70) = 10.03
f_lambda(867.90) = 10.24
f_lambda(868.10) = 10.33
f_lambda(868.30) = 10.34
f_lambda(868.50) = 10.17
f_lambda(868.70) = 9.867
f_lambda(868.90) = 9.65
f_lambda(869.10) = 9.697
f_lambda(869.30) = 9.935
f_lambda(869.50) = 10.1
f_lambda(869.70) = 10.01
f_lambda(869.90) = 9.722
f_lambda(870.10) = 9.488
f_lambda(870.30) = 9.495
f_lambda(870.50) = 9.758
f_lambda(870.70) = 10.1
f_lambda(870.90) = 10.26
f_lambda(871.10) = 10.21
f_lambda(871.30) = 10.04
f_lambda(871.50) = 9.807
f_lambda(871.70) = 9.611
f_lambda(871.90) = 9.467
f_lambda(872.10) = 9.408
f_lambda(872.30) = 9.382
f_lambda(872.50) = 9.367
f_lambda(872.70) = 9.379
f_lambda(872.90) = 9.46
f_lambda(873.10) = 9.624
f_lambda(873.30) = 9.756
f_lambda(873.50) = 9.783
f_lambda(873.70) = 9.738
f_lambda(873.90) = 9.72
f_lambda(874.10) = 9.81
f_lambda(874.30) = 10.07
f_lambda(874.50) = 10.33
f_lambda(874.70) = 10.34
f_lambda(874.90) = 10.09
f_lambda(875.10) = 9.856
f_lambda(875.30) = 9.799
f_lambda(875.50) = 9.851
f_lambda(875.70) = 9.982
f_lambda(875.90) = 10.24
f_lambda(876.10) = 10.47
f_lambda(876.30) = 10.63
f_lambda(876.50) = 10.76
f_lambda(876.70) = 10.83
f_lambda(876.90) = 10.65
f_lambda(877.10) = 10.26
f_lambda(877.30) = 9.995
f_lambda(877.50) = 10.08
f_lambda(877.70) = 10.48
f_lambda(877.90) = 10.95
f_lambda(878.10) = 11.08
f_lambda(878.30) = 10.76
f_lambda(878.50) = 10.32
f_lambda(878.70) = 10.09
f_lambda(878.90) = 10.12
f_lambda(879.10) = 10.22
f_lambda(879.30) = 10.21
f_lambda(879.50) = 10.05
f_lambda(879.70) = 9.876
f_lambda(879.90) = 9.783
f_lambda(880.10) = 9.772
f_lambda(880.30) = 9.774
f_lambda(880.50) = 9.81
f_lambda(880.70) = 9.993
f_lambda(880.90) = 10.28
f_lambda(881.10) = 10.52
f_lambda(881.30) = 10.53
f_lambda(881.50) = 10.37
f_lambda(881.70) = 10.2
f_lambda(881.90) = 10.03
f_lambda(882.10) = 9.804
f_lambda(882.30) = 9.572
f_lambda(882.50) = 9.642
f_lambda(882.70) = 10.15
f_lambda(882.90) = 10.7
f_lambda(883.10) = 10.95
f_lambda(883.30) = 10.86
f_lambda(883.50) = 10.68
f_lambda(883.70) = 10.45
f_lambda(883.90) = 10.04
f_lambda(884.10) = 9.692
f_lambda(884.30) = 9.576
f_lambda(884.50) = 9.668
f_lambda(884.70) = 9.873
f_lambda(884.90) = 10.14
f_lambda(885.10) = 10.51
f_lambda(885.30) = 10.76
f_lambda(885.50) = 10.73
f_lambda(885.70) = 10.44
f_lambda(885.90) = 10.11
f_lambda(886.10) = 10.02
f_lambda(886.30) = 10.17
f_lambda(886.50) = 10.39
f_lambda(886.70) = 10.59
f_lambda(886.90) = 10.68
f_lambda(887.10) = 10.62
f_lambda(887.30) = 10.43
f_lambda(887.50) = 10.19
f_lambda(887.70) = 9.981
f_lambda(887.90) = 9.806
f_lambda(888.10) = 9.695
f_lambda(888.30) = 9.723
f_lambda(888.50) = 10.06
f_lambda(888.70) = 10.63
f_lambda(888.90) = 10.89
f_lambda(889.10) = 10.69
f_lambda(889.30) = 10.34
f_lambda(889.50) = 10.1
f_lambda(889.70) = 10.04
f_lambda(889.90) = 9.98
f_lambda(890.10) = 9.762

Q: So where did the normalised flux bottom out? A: 868.90 nm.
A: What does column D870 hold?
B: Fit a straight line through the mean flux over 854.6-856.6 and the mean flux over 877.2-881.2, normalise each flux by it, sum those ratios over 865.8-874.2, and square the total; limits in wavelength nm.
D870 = 1569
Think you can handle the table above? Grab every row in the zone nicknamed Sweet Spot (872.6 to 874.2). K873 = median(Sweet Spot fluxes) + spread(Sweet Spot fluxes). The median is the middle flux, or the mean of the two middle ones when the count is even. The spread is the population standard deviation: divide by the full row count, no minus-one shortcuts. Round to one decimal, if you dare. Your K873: 9.9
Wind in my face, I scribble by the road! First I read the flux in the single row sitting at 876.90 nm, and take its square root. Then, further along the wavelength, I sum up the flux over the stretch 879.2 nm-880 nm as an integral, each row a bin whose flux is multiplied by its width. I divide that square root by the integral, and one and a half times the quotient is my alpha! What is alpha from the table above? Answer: 0.613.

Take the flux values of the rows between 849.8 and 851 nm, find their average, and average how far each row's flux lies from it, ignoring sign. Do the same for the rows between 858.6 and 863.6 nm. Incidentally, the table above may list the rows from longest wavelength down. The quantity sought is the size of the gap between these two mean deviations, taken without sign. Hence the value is 0.22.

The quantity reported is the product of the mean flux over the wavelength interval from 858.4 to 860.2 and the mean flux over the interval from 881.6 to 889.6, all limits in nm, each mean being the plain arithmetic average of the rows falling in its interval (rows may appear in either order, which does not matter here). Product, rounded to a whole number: 112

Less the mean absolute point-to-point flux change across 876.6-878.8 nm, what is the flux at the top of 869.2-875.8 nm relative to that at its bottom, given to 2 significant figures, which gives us -0.24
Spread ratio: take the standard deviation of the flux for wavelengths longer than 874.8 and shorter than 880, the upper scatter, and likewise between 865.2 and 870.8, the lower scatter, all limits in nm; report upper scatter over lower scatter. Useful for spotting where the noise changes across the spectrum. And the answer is 1.07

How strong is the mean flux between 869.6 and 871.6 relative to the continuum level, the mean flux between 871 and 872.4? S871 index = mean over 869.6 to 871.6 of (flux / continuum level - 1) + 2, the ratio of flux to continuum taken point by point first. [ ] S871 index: 2.02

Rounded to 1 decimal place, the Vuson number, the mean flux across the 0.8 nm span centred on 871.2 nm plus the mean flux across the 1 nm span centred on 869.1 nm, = 19.9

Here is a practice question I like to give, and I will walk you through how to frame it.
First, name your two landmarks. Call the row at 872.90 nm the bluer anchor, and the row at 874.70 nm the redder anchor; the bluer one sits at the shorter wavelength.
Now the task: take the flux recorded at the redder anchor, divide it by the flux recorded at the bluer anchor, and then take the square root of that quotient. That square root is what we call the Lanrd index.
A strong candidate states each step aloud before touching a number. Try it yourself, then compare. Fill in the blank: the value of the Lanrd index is 1.05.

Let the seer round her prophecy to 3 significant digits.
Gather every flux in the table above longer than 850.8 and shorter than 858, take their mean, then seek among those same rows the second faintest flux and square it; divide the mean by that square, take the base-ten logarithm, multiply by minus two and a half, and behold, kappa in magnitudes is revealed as 2.47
